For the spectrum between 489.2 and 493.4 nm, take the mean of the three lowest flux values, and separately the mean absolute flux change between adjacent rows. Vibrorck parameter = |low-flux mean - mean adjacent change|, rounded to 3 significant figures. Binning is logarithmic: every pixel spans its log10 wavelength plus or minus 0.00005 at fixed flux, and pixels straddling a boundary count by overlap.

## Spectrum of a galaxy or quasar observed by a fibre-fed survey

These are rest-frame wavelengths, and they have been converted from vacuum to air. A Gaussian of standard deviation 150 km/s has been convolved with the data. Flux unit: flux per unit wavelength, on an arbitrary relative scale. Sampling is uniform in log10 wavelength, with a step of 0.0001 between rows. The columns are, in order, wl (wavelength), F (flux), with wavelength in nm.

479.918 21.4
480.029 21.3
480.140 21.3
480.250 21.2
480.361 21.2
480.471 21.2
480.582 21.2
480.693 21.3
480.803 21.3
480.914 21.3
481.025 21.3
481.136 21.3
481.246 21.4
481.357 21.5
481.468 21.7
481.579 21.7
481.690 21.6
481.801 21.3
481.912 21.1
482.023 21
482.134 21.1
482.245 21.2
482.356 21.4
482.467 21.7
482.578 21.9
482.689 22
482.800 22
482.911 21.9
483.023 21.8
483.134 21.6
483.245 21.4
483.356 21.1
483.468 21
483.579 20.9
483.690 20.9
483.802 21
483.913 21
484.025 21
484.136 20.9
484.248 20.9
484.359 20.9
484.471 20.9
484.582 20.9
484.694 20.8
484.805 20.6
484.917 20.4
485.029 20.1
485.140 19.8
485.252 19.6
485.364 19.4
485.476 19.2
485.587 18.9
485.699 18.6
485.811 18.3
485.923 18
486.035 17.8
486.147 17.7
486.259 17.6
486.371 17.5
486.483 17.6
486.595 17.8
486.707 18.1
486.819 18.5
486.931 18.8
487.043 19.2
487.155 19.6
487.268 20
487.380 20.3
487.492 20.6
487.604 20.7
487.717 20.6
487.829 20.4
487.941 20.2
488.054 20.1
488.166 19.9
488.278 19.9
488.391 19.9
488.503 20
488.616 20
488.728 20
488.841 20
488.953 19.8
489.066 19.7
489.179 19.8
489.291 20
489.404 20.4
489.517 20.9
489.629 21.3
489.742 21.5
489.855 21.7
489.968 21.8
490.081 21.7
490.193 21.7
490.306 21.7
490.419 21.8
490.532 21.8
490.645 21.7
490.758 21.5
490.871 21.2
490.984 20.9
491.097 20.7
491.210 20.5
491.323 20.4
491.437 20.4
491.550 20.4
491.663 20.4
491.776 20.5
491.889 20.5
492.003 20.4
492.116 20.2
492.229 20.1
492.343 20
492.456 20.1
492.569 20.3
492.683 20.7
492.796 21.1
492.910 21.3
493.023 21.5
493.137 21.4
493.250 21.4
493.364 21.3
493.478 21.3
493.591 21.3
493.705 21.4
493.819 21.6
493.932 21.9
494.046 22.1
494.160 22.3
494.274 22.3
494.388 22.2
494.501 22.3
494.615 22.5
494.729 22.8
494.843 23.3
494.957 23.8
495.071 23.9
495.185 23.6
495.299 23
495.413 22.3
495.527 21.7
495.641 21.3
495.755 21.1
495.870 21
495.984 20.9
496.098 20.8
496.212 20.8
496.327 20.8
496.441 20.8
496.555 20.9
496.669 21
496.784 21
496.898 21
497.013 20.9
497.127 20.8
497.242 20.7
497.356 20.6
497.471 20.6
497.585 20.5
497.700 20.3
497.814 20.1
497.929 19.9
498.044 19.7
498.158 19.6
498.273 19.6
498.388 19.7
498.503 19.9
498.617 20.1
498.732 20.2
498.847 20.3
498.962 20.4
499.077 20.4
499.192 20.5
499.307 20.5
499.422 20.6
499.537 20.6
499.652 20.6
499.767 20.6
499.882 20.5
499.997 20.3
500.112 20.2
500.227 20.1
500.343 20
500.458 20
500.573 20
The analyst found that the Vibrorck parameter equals 19.9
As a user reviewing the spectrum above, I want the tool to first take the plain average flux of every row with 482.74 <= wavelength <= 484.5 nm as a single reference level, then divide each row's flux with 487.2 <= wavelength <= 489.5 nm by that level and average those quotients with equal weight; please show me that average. 0.95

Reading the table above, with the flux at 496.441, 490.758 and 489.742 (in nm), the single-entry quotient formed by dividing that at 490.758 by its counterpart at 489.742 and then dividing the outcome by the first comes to 0.048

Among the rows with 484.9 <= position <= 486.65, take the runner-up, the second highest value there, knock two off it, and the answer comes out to 18.1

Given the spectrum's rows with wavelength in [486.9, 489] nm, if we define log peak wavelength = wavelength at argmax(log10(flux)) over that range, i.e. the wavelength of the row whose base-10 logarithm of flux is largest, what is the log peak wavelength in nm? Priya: 487.604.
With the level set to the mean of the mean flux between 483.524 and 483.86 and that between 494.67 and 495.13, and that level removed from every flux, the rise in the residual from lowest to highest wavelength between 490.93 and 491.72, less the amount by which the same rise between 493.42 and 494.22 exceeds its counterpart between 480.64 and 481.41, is -1.3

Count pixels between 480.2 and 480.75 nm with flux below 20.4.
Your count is 0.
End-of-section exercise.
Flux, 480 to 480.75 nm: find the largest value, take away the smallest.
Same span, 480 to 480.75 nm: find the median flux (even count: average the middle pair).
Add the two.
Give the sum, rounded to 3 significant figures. 21.3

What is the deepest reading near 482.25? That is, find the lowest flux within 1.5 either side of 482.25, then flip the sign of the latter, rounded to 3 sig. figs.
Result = -20.9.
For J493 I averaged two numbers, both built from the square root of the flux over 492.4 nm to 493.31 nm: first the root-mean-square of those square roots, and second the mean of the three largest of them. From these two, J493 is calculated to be 4.60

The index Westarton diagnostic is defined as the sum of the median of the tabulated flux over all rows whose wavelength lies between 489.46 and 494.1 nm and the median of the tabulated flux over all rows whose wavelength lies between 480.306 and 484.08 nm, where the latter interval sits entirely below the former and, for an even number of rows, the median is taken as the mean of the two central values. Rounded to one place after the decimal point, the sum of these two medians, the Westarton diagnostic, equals 42.6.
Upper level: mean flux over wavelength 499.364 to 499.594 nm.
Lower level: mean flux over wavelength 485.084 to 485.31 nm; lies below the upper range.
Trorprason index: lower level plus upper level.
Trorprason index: 40.3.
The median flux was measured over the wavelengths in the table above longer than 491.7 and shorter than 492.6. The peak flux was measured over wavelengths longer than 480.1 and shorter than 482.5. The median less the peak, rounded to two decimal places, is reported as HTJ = -1.45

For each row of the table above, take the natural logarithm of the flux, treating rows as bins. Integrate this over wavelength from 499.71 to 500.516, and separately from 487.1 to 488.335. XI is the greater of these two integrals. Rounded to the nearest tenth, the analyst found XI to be 3.7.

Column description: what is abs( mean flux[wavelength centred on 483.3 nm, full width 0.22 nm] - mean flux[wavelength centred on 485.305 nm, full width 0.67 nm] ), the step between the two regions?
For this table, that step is 1.8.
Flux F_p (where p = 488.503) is 20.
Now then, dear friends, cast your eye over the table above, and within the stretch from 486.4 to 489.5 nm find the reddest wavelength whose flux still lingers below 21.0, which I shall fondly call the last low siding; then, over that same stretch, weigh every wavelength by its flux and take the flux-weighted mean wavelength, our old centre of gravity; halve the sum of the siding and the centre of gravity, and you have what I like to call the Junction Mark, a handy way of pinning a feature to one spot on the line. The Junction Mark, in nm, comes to 488.68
